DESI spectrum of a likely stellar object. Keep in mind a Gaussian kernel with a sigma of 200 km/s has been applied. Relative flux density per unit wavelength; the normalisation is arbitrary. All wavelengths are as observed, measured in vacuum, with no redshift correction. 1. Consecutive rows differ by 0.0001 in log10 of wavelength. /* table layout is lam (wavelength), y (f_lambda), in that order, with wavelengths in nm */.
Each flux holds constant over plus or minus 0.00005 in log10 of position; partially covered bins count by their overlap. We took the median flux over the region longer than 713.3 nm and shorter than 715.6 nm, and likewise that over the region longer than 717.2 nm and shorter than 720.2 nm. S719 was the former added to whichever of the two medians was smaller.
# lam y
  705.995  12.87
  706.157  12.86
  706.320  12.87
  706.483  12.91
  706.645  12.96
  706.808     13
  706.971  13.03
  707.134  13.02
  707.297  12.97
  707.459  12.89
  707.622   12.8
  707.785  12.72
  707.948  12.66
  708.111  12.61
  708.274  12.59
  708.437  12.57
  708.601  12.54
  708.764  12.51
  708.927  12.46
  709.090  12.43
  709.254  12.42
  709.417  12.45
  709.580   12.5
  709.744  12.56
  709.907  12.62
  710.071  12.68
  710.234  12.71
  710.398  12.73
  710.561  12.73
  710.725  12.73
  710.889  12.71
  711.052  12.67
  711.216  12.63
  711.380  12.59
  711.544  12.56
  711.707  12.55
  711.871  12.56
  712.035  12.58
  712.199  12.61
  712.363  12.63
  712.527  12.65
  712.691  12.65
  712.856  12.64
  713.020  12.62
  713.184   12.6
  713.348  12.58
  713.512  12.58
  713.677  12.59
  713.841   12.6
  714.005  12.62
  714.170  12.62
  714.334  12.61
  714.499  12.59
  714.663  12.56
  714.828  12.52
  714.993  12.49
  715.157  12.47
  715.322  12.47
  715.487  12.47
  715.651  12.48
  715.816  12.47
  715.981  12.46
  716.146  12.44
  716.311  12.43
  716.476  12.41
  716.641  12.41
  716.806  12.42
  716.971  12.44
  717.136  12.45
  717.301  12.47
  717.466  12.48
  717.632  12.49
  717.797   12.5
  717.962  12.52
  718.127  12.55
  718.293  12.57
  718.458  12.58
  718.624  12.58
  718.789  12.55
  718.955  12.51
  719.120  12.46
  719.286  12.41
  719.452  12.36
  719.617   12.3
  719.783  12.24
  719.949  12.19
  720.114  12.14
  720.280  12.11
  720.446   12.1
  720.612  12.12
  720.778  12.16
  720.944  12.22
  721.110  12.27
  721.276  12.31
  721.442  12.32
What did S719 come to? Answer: 25.1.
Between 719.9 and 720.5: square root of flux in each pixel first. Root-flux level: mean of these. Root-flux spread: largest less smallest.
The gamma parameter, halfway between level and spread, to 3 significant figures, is 1.75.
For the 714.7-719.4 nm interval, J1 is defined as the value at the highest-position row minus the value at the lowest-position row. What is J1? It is -0.11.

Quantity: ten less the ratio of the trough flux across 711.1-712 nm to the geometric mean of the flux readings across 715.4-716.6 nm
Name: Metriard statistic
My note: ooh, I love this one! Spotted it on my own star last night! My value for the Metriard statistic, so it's 8.99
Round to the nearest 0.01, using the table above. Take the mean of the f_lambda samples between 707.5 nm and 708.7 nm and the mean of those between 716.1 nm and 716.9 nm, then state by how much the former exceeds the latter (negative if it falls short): 0.22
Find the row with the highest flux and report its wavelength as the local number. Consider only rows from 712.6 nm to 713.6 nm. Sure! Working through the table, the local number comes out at 712.691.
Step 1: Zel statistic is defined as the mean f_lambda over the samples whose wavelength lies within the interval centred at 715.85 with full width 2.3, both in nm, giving 12.5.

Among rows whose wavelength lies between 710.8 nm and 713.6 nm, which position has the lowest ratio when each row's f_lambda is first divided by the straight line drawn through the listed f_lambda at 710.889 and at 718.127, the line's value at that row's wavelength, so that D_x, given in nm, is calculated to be 711.707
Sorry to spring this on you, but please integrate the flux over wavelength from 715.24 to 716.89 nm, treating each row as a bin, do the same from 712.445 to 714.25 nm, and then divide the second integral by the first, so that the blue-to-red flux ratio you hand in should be 1.1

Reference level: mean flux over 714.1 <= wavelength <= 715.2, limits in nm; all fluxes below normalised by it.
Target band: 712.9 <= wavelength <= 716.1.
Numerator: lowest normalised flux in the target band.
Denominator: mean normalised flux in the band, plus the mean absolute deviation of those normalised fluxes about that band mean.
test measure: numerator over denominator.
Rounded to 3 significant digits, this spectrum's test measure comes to 0.988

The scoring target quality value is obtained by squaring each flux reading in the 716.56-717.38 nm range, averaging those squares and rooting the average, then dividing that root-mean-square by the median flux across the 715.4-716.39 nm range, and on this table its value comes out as 1.00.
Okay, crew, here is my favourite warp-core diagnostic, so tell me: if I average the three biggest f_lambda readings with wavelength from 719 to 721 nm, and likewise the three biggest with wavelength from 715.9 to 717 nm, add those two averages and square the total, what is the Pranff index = 618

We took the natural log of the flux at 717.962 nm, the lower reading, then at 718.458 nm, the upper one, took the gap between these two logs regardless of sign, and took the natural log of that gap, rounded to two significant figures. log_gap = -5.3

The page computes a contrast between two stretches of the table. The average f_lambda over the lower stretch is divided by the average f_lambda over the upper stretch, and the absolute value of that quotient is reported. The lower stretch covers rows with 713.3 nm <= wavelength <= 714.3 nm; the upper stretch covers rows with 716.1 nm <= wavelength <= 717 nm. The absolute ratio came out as 1.014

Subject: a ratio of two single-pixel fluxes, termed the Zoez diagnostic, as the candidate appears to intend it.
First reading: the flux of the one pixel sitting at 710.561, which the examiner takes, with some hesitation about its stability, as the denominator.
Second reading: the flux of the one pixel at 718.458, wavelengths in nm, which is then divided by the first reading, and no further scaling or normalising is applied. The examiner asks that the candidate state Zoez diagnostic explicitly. 0.988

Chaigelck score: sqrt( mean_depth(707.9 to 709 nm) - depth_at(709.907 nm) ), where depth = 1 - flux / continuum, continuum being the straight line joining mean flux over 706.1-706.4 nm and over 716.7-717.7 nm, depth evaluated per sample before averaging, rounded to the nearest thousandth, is 0.093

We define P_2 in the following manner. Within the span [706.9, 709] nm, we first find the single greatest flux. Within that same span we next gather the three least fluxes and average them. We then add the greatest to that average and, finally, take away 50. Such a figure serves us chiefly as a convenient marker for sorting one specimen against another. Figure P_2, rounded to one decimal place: -24.5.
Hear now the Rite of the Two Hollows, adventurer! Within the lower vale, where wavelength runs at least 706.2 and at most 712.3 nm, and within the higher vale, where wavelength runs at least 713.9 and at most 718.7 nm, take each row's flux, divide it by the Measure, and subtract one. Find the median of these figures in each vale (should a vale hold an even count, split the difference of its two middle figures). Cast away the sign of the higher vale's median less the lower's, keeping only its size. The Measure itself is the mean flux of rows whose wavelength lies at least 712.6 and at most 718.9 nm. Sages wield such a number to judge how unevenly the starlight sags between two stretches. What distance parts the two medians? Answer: 0.012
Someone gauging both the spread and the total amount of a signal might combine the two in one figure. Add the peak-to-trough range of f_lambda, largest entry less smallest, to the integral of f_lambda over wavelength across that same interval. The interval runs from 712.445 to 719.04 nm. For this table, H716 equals 83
